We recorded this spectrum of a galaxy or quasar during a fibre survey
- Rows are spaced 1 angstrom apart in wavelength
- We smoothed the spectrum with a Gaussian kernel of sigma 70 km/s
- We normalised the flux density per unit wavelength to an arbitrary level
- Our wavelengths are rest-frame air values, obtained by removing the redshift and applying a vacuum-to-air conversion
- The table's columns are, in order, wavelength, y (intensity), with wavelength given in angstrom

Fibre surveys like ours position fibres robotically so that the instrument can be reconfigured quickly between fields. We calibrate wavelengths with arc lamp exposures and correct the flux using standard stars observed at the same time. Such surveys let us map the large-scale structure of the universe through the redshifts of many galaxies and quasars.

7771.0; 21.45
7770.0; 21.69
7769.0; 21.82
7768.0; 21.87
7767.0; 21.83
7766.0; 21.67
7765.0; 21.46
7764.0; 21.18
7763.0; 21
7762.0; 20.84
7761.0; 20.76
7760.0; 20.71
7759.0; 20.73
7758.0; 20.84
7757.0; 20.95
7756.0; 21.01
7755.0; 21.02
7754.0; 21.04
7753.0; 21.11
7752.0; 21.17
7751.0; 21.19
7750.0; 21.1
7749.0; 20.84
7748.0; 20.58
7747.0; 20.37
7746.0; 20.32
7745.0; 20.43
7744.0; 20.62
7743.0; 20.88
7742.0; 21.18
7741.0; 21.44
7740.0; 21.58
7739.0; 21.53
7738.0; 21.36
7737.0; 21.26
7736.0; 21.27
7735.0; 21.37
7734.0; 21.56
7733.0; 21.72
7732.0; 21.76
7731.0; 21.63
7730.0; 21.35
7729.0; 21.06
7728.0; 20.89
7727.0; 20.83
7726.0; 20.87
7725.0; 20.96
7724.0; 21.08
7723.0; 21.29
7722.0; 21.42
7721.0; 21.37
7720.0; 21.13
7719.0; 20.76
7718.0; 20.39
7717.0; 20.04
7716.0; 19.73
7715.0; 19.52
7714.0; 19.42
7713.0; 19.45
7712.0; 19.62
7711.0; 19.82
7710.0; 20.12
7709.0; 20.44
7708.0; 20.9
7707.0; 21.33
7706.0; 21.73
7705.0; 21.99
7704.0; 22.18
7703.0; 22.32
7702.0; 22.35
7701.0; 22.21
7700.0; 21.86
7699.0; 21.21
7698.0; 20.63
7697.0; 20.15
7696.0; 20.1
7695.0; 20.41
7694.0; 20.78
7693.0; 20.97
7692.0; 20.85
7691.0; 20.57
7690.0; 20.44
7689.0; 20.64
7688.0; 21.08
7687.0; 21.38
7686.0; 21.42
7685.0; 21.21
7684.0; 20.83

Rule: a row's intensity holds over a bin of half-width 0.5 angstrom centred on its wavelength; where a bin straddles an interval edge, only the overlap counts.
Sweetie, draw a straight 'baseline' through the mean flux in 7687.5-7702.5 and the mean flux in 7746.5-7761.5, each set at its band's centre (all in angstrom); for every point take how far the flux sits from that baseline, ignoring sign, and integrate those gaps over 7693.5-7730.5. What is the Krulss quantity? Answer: 24.8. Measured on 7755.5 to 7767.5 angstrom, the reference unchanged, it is 3.5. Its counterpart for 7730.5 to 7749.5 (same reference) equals 9.0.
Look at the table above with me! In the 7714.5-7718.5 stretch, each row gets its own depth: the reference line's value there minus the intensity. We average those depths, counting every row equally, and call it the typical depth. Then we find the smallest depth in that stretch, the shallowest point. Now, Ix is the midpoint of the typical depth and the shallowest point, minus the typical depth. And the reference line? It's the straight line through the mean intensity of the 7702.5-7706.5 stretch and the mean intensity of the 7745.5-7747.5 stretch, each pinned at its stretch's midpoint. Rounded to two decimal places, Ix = -0.27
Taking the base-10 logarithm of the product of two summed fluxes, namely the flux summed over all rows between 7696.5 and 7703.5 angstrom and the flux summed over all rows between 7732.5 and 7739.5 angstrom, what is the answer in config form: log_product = 4.35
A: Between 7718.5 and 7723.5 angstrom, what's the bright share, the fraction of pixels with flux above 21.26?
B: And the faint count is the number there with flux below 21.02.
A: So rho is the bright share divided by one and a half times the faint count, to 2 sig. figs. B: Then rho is 0.40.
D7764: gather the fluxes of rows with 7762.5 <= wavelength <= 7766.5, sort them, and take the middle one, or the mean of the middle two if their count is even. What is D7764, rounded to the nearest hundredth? 21.32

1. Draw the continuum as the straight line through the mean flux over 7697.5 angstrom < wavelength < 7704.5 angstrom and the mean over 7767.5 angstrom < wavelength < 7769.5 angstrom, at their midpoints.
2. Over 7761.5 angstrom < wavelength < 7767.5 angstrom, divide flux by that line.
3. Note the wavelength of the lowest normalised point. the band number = 7762.0 angstrom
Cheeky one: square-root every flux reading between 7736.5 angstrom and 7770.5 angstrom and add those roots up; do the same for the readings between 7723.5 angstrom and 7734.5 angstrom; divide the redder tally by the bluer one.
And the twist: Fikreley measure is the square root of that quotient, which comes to 1.8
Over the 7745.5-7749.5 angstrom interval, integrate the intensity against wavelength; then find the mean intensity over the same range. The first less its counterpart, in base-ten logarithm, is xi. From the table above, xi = 1.79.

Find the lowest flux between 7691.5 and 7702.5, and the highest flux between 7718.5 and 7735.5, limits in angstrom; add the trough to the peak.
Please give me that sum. 41.9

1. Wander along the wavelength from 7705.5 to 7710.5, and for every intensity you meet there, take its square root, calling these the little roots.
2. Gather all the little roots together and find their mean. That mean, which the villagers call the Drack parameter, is 4.57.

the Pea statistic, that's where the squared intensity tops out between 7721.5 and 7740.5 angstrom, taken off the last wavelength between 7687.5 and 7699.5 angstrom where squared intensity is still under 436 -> -34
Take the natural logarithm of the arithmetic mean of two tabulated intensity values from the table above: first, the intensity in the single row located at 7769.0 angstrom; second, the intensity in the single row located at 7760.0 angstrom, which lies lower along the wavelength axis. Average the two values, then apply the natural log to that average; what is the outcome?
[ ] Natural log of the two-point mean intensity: 3.057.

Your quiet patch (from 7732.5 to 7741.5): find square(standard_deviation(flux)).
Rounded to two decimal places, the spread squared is 0.02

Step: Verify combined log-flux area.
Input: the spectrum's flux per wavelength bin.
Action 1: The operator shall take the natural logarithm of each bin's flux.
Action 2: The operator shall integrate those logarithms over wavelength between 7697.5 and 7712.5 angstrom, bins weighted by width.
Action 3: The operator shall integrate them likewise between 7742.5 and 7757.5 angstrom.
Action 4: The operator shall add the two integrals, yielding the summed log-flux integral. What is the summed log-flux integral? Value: 91.4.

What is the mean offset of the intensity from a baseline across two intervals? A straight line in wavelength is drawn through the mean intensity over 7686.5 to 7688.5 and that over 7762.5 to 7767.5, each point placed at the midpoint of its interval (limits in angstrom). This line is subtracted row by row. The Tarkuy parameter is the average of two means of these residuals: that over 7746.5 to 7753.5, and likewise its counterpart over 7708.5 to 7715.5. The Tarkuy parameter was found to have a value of -1.0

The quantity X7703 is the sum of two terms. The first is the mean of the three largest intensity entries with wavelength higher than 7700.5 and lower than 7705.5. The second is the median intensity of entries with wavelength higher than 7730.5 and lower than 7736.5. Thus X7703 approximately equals 43.9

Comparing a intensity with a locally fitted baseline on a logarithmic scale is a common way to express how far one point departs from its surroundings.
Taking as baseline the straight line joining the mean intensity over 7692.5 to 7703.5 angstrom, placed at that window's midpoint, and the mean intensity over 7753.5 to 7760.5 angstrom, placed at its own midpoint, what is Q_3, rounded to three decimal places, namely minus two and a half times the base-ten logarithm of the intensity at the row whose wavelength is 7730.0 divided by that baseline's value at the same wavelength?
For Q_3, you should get -0.016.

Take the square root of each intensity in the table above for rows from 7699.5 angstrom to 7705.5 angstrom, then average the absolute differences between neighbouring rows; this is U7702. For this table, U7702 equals 0.018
